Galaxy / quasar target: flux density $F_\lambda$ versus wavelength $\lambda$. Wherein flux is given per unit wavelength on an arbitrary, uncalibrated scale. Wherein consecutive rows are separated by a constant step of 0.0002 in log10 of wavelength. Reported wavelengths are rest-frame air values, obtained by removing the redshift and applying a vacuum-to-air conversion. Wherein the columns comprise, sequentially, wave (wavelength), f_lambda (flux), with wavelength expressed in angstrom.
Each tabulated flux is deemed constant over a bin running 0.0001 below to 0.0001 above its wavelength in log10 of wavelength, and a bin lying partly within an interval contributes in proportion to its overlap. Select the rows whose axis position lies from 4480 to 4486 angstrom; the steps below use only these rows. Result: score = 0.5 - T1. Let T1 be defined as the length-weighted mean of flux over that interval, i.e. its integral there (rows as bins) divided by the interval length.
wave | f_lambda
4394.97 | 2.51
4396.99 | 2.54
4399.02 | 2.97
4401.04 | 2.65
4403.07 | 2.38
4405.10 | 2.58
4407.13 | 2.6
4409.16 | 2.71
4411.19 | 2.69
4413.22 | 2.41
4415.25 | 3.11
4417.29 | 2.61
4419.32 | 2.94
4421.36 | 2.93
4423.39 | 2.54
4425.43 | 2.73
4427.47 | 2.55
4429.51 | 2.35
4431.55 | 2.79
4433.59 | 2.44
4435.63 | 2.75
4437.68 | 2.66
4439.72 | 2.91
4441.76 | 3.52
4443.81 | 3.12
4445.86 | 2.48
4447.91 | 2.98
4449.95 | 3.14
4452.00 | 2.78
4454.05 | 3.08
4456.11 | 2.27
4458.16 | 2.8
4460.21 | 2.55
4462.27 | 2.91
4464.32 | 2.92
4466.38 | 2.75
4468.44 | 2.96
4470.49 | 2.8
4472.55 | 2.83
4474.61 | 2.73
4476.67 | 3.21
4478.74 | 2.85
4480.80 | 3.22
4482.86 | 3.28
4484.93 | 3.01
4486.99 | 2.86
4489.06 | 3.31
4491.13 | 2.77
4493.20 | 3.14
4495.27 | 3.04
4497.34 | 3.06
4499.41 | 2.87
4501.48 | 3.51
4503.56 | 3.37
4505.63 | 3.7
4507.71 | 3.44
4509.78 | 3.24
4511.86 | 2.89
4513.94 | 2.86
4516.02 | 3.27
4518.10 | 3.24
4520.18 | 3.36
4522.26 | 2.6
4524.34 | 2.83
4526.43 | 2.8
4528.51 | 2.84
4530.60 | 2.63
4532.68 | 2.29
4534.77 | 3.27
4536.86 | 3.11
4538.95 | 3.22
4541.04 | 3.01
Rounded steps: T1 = 3.17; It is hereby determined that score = -2.67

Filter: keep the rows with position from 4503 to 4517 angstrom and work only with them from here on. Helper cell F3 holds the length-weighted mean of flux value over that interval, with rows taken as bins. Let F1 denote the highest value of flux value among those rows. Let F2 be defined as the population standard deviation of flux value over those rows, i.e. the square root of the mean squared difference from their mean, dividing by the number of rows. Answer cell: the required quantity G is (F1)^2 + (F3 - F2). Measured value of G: 16.7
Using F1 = 3.7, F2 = 0.276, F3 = 3.2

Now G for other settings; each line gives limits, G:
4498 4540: 16.4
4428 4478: 14.9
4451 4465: 12.0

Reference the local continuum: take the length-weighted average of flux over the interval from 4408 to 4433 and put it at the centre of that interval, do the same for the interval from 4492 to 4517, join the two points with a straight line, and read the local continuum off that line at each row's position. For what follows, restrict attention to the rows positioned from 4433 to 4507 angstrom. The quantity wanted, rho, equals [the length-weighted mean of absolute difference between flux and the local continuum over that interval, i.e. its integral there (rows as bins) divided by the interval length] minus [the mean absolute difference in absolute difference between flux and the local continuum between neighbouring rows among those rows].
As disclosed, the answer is 0.039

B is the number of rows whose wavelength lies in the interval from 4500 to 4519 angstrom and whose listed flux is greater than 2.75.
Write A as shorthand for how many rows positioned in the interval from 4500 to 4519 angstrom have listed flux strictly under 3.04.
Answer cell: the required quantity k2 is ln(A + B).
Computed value 2.40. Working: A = 2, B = 9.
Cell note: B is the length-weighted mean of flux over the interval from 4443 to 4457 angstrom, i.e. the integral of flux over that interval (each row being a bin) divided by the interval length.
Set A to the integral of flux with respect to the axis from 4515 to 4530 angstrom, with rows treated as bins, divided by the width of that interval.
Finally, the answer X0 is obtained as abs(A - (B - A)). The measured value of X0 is 3.1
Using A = 3.0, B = 2.84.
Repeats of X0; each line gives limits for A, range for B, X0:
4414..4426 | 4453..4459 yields 2.9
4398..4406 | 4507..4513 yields 2.1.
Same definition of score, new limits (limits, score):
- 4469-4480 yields -2.40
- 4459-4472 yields -2.32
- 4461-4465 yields -2.39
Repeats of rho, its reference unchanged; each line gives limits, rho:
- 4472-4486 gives 0.109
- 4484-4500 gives 0.029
